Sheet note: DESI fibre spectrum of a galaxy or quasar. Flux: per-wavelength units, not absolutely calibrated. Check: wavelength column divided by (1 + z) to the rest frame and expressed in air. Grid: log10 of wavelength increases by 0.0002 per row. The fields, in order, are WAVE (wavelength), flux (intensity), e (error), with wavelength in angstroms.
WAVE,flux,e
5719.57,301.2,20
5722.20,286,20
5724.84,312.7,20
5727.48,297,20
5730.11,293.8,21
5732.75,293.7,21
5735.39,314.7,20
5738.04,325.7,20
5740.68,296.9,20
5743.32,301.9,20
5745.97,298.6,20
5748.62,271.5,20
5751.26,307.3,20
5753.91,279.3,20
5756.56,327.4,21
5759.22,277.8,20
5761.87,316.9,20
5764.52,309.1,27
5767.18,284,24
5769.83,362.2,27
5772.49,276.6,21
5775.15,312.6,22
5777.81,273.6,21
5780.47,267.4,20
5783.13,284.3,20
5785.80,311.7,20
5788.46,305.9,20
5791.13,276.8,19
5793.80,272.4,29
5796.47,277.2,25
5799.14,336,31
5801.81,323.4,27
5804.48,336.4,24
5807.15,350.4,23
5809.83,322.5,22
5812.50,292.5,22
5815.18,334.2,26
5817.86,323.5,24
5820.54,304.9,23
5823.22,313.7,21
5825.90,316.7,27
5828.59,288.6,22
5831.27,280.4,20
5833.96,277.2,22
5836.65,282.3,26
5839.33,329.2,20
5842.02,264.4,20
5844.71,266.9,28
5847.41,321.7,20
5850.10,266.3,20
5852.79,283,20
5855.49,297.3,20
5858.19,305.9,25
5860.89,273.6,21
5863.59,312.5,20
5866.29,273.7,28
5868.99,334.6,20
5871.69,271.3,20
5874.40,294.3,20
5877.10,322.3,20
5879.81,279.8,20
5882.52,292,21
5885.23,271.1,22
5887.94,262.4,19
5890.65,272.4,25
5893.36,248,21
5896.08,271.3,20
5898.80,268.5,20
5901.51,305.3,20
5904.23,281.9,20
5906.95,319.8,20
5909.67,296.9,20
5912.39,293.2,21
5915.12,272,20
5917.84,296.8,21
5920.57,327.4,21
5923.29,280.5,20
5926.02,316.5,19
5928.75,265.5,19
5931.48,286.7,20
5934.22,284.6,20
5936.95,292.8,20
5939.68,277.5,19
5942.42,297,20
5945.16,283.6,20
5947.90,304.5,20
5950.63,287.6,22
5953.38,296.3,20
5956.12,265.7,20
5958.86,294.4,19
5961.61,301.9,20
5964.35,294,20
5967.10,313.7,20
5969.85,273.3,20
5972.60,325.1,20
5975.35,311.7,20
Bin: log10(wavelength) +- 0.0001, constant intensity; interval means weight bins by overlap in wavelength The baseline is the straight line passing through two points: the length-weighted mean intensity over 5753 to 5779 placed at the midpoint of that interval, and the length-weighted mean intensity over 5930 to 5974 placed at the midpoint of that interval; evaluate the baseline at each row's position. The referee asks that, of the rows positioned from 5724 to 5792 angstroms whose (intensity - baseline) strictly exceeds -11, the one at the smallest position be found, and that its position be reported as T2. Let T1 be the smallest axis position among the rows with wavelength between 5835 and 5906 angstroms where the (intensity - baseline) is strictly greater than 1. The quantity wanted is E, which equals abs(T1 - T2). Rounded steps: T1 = 5839.33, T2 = 5724.84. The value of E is 114.5 angstroms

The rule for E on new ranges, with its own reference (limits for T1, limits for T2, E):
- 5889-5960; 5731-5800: 168.8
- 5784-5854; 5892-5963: 115.7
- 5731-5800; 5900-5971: 166.1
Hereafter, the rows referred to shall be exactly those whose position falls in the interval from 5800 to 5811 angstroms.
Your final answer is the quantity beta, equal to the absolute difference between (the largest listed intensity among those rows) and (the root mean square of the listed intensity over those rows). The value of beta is 17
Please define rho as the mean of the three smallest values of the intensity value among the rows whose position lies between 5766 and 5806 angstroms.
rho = 271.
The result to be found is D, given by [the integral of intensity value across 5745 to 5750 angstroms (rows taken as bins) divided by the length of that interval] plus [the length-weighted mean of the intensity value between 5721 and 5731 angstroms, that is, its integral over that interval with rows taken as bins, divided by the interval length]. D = 582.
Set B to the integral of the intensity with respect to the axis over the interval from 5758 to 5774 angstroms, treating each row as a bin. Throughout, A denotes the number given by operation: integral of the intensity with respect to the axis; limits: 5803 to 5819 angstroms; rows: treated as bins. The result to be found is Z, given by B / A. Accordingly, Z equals 0.93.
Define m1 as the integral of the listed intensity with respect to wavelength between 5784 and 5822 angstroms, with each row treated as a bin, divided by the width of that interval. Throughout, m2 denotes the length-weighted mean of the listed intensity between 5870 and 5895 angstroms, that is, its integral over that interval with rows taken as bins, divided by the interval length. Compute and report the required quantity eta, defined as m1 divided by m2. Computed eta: 1.11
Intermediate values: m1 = 312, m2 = 280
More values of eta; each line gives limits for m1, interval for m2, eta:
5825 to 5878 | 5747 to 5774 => 0.97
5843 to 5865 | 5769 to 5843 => 0.96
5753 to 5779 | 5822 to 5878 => 1.03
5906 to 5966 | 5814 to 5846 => 0.98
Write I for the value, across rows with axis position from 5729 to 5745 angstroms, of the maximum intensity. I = 325.7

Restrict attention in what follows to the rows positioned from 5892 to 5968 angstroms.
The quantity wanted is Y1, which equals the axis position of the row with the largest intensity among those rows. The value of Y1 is 5920.57 angstroms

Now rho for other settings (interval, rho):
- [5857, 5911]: 260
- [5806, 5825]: 304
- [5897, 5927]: 274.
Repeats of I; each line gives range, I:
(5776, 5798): 311.7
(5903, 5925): 327.4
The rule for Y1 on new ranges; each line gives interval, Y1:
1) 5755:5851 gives 5769.83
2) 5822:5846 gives 5839.33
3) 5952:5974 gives 5972.60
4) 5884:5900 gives 5890.65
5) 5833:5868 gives 5839.33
